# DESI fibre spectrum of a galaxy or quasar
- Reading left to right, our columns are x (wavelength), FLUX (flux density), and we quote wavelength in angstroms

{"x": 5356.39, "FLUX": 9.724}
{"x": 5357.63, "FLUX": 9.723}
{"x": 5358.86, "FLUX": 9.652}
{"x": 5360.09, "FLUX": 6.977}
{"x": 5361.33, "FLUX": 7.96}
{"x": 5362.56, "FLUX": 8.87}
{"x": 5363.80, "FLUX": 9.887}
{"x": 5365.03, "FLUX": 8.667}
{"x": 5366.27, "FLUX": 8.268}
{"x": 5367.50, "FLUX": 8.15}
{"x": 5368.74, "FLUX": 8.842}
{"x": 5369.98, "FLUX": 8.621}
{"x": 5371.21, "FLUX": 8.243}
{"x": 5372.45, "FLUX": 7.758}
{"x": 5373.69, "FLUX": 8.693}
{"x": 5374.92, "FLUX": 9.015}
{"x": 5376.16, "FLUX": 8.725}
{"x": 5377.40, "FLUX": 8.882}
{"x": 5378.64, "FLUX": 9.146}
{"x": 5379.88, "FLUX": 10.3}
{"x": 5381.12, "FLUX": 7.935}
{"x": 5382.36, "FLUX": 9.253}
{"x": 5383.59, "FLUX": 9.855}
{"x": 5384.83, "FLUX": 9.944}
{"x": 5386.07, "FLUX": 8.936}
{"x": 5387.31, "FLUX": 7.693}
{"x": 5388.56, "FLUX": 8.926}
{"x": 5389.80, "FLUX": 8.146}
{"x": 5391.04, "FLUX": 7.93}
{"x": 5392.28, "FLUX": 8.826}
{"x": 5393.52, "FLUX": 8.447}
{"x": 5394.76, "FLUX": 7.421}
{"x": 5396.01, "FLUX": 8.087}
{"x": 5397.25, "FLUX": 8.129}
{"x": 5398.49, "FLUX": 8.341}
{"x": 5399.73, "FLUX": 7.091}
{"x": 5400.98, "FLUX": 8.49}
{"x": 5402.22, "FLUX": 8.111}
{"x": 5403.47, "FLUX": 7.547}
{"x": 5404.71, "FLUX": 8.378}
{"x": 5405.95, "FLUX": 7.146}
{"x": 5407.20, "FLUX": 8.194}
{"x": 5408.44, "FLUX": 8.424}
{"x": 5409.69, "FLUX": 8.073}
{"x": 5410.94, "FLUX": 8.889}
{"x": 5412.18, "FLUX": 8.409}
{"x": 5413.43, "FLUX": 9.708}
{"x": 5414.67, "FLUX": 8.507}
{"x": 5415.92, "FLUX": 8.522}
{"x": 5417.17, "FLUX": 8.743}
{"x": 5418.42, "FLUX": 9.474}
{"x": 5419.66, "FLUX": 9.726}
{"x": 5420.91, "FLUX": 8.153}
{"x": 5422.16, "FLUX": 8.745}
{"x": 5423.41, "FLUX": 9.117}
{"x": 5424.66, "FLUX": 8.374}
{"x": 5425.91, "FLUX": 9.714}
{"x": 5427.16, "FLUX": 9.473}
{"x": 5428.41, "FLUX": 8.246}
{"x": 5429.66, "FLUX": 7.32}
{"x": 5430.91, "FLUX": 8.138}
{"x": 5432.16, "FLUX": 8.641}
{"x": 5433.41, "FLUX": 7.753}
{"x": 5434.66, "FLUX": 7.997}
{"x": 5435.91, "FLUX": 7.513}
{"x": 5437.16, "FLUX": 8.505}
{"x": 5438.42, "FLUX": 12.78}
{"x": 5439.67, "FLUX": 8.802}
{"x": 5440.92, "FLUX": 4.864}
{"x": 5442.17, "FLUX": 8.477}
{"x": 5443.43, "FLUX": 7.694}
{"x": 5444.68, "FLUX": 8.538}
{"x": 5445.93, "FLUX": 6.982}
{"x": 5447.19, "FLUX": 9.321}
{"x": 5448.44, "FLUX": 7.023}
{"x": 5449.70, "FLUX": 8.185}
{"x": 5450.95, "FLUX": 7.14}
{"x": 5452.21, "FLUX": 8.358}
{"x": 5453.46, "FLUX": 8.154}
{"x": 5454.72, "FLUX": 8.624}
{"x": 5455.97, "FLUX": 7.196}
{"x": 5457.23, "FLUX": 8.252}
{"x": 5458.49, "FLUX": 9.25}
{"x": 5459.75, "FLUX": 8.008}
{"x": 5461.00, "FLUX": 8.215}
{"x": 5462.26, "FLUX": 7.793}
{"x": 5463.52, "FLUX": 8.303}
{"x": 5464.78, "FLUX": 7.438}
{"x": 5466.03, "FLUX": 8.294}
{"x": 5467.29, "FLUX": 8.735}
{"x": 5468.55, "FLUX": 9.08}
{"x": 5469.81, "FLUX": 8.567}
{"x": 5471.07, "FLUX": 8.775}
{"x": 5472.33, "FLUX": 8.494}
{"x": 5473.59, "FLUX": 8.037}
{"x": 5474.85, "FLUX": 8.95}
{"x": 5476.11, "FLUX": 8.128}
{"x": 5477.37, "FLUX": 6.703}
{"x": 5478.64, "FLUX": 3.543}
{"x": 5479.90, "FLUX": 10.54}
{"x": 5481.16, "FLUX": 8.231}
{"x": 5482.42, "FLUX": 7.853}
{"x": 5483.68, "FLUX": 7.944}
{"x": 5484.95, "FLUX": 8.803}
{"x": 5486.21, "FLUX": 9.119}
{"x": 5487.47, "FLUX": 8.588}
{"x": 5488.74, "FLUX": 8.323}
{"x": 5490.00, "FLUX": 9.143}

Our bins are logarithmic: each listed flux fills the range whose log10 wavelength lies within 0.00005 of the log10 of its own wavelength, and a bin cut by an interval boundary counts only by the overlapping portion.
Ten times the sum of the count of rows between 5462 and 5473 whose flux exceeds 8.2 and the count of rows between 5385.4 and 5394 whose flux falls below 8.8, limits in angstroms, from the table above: 110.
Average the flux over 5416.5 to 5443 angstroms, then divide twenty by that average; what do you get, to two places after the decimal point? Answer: 2.33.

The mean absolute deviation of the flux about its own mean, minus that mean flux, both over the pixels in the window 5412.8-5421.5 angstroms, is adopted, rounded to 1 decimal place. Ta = -8.4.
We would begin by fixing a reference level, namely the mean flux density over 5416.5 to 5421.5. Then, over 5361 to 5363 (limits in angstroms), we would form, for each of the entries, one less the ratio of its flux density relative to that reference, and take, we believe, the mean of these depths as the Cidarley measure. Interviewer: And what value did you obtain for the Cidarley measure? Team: 0.07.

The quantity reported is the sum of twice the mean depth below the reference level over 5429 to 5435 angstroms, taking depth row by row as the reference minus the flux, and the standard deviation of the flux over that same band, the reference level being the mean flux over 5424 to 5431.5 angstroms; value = 1.6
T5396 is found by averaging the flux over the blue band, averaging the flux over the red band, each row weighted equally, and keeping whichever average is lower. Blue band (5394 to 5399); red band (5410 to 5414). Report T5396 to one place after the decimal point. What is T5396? 8.0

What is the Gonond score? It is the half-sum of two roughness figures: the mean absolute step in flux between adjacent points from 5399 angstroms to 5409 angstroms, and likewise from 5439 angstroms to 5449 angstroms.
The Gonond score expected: 1.5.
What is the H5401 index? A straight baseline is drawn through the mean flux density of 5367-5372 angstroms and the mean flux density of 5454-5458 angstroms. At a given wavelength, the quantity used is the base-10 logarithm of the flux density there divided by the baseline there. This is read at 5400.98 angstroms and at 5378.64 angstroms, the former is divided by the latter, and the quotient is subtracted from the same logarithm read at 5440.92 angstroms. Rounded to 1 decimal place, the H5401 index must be -0.5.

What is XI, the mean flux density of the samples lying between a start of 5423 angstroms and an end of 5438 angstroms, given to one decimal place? 8.4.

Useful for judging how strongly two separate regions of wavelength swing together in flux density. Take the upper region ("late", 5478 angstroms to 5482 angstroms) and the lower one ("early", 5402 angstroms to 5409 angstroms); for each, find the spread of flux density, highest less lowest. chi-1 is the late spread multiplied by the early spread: 8.9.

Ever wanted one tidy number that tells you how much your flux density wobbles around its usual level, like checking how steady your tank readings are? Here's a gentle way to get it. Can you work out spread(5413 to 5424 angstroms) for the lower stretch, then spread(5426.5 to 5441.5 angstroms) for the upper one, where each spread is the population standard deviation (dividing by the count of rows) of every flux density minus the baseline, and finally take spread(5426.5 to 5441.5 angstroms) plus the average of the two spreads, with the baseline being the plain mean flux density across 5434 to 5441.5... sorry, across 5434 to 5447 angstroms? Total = 2.85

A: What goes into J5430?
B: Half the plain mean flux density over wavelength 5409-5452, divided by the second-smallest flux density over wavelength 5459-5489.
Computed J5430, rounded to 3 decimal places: 0.631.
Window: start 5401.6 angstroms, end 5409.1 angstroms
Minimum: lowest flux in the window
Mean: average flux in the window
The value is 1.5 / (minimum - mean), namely -1.8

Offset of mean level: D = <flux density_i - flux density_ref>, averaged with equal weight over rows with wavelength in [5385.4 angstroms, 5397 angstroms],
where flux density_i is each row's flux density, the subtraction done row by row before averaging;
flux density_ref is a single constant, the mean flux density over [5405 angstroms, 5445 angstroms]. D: -0.25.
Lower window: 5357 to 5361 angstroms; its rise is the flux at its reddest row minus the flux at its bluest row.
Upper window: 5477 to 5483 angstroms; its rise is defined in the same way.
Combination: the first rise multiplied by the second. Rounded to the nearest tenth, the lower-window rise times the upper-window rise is -3.2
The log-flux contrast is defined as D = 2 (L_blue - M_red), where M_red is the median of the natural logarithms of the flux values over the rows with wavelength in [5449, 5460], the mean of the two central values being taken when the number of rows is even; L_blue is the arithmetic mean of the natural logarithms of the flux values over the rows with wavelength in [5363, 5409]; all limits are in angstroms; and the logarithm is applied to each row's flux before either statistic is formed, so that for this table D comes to 0.07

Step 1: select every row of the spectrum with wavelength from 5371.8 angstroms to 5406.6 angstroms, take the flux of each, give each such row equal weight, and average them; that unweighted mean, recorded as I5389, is 8.5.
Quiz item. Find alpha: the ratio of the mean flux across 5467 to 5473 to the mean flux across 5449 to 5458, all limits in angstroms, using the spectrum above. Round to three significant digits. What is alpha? 1.09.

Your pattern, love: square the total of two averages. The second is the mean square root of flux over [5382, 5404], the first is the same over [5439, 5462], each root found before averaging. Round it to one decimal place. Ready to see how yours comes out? 32.6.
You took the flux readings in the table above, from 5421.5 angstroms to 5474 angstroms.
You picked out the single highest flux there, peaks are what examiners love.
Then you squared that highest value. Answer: 163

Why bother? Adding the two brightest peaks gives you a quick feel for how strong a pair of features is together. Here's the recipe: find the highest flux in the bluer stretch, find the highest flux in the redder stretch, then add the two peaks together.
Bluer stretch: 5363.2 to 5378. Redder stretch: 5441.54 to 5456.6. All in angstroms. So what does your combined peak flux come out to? 19.2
